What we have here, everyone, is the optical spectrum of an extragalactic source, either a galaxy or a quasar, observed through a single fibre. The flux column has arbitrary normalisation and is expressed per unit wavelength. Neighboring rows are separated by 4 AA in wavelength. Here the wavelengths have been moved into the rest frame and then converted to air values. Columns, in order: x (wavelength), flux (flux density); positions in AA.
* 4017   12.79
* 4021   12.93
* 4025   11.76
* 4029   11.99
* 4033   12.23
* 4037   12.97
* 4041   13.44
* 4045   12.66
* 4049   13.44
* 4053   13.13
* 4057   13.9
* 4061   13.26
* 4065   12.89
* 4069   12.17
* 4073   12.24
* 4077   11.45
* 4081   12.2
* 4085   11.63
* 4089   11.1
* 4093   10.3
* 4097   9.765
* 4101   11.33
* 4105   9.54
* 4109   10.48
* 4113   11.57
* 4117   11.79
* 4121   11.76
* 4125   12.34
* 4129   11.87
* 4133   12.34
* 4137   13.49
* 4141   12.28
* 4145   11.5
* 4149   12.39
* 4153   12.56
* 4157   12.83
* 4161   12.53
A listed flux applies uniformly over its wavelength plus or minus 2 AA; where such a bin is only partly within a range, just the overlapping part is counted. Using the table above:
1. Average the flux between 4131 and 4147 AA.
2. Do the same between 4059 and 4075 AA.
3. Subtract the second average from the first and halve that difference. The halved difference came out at -0.12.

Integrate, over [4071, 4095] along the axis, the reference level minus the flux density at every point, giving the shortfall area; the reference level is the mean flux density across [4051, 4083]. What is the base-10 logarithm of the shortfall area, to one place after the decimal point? 1.4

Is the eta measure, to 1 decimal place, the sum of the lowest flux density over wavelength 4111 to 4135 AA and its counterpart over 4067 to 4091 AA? 22.7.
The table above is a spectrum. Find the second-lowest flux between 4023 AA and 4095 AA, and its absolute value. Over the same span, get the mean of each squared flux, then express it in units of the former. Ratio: 13.9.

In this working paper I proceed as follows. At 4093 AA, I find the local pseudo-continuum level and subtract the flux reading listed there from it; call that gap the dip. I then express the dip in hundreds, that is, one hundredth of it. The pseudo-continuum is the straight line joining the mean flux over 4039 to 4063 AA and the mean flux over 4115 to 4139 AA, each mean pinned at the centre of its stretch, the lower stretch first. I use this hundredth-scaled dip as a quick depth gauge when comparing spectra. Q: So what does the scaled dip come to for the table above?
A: 0.024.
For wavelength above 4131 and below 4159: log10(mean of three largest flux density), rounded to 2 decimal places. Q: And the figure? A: 1.11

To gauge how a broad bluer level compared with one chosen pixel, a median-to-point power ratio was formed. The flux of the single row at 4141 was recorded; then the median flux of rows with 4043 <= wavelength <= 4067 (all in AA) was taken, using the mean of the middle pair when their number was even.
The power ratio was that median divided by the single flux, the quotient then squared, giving 1.15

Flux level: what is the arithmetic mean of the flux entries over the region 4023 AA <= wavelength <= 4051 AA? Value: 12.6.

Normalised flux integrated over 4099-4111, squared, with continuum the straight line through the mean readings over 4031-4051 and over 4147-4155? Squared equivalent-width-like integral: 98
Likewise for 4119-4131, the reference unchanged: 131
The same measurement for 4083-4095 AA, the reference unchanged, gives 108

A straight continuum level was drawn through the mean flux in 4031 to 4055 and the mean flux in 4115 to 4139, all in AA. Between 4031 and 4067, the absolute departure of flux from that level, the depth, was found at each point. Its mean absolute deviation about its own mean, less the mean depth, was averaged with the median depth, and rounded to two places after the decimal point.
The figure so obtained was 0.12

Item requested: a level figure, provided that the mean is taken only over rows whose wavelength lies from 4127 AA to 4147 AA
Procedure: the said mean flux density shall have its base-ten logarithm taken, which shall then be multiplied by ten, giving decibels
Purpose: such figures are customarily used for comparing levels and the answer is 10.9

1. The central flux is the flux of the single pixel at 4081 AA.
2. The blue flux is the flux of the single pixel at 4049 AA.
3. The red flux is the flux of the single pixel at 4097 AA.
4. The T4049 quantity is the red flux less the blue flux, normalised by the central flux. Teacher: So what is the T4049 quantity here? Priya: -0.30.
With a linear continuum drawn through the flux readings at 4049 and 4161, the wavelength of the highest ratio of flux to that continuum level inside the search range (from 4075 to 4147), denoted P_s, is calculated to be 4137 AA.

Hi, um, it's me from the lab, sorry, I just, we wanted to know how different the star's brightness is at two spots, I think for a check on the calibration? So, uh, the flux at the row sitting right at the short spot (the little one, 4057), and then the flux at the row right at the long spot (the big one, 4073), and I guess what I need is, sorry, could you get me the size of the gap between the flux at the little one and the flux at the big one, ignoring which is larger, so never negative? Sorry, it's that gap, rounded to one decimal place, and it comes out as 1.7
